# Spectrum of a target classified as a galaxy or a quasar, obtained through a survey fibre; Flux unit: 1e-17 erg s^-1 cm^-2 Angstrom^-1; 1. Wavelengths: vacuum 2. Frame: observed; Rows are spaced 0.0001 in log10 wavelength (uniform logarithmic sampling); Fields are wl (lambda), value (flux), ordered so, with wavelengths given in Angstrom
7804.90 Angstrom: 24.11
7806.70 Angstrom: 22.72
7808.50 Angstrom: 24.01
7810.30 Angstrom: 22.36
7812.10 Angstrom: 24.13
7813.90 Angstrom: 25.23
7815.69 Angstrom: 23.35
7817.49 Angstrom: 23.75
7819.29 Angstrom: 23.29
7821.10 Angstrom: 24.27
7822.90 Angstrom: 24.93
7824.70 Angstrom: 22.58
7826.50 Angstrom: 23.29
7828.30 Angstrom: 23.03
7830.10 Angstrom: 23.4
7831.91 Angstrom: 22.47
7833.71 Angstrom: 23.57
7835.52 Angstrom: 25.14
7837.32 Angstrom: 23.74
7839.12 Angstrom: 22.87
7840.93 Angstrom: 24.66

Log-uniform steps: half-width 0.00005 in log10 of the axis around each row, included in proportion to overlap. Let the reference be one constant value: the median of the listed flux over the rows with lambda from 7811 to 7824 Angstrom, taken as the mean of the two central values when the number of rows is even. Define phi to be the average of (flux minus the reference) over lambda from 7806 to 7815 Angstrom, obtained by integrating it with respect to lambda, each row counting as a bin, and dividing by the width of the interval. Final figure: -0.43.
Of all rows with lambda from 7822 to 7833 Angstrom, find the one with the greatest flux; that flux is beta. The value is 24.93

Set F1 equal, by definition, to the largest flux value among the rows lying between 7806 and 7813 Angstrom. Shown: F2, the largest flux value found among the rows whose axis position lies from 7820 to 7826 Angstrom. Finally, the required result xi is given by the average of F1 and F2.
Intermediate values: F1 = 24.13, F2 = 24.93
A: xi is 24.5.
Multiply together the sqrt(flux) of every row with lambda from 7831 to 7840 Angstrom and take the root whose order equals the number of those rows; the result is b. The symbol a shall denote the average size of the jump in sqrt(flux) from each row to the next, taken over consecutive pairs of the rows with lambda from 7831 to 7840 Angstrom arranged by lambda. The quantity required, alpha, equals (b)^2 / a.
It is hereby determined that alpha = 186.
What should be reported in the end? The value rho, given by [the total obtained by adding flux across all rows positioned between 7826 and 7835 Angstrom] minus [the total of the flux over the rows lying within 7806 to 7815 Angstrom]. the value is -3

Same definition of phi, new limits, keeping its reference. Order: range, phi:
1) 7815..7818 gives -0.59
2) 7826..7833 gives -1.08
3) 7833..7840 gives -0.29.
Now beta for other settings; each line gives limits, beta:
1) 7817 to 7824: 24.93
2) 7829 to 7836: 25.14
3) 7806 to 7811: 24.01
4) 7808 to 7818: 25.23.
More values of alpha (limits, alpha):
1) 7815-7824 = 374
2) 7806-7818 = 171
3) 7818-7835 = 247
